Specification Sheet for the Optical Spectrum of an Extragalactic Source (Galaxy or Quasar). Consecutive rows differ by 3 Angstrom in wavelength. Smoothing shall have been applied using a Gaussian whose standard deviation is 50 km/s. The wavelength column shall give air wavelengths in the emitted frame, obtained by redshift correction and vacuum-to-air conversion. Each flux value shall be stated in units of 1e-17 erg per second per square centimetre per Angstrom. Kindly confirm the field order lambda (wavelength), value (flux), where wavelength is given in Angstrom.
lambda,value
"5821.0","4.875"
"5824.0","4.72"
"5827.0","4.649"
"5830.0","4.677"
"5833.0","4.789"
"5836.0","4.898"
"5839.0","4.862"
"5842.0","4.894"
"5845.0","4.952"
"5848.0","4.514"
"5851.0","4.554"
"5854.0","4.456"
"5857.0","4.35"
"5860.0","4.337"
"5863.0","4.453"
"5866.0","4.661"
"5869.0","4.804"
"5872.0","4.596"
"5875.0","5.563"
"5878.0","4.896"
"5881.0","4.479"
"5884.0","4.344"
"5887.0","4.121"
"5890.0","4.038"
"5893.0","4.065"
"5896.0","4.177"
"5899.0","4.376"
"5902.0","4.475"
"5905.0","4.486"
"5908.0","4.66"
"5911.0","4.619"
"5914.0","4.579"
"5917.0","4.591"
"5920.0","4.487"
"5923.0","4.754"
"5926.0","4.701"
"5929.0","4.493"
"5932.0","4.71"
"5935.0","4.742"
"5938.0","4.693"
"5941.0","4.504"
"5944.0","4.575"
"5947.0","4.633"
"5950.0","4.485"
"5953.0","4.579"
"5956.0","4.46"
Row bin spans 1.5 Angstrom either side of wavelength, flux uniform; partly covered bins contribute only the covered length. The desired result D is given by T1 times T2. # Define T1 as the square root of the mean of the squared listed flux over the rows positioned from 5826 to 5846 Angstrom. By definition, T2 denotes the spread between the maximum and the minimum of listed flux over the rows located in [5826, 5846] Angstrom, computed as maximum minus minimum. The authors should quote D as 1.5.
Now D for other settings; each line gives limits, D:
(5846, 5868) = 1.5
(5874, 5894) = 6.9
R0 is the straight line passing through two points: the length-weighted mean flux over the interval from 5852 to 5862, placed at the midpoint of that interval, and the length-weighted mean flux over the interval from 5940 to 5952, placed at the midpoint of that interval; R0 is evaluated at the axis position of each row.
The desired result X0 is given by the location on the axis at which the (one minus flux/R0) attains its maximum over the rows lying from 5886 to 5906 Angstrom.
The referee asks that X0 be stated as 5890.0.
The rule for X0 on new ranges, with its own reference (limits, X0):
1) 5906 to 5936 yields 5929.0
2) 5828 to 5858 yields 5857.0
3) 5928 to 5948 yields 5941.0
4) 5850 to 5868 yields 5860.0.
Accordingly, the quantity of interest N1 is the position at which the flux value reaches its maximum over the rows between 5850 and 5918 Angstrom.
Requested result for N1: 5875.0 Angstrom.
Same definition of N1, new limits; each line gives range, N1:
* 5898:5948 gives 5923.0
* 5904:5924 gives 5923.0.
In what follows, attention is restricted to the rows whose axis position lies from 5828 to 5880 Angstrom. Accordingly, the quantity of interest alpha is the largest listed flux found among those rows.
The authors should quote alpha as 5.563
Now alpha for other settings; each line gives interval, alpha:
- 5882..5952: 4.754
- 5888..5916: 4.66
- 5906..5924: 4.754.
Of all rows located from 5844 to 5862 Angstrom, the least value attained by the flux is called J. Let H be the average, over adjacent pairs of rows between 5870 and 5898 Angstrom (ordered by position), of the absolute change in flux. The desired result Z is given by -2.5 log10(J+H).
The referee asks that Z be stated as -1.672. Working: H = 0.329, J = 4.337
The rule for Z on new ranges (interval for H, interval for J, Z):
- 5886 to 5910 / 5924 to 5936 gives -1.655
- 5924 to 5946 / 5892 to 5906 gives -1.556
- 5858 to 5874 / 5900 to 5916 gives -1.667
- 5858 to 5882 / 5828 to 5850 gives -1.726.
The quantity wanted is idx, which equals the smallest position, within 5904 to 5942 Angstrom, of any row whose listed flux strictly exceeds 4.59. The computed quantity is 5908.0 Angstrom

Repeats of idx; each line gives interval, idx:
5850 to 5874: 5866.0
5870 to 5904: 5872.0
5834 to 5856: 5836.0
